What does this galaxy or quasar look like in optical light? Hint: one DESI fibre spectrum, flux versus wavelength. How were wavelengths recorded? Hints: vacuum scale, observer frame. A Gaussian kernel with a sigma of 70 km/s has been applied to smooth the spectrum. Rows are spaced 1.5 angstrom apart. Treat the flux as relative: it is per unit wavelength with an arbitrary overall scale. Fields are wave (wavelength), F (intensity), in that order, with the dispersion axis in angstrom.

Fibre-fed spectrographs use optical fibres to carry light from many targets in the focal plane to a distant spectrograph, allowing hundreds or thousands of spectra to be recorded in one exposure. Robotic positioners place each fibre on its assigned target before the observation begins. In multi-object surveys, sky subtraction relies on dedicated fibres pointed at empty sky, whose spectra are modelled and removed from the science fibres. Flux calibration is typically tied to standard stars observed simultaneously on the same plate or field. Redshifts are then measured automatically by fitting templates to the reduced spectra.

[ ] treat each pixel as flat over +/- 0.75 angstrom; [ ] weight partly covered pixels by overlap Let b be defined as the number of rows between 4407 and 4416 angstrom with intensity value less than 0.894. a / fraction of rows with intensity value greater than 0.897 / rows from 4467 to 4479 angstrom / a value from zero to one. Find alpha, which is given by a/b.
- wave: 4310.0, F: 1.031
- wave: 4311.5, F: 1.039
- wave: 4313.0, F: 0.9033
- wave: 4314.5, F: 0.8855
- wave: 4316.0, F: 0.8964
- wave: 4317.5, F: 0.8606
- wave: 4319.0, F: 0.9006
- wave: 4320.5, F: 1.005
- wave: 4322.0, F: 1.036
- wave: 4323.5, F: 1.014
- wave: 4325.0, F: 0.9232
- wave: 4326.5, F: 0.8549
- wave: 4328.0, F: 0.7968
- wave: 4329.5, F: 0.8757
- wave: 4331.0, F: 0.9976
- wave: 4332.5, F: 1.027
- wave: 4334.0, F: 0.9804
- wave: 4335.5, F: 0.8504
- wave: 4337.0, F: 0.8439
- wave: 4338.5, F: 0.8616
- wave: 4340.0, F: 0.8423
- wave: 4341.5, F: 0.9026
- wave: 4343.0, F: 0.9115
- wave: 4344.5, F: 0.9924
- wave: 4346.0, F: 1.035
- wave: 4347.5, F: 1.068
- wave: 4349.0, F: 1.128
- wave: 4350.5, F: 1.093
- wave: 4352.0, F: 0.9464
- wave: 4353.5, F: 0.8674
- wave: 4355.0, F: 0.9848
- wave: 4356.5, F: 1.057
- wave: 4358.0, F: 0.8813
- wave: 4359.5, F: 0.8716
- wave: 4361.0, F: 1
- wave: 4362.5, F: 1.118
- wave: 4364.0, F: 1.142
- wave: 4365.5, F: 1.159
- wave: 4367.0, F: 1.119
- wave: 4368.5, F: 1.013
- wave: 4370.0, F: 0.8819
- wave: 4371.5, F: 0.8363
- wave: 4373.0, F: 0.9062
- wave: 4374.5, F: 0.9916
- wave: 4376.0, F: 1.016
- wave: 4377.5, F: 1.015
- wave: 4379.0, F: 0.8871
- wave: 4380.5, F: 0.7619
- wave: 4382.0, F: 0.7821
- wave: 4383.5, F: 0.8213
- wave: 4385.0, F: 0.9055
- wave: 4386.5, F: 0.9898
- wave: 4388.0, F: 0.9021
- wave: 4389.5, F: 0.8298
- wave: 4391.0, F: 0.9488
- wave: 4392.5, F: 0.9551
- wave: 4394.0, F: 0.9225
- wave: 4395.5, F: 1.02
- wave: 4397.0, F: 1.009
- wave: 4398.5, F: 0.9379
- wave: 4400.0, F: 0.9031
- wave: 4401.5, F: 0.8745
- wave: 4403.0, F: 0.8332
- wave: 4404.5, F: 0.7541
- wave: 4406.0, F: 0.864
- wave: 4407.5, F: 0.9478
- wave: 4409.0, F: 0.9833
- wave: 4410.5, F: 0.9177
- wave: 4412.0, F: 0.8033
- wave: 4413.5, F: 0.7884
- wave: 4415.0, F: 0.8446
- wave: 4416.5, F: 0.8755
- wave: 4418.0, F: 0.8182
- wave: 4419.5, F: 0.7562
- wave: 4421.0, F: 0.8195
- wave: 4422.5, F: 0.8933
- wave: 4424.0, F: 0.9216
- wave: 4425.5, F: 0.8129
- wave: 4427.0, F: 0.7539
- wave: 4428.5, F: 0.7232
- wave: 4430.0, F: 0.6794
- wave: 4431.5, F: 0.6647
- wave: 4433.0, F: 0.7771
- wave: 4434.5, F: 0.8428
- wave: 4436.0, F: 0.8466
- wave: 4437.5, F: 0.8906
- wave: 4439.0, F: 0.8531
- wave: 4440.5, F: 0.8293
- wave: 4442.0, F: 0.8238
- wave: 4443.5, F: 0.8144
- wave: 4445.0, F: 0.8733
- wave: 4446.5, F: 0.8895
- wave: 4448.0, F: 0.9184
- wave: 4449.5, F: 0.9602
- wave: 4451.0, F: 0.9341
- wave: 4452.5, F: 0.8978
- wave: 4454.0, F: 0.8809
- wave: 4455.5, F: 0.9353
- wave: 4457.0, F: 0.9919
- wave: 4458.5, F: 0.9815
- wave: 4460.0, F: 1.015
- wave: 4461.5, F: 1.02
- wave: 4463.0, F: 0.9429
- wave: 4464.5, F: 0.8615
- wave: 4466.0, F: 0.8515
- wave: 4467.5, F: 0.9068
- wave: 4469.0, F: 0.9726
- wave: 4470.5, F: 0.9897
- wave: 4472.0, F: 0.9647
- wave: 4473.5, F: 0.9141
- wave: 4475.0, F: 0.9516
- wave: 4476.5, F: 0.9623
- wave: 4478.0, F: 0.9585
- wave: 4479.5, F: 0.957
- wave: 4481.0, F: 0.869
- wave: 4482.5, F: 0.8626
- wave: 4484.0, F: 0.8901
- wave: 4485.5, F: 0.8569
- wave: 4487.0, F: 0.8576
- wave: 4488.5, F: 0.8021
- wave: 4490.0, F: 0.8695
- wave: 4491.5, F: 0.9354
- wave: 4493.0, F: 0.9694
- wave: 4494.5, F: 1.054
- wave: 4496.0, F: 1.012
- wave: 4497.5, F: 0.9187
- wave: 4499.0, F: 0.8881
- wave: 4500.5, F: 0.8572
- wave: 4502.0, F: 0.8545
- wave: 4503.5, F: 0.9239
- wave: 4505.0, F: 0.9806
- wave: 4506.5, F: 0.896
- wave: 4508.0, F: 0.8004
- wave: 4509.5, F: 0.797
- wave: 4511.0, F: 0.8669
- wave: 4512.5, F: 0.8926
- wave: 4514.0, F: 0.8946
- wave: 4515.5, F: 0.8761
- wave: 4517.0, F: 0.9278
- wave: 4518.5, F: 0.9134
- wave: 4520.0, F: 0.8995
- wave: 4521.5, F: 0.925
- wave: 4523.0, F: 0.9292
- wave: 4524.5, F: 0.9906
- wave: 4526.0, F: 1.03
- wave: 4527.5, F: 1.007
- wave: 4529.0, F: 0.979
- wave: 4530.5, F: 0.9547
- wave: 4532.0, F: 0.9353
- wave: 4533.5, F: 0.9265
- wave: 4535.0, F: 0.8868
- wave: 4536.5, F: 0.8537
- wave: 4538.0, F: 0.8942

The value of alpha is 0.3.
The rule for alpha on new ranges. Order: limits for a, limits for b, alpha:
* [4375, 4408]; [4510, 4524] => 0.2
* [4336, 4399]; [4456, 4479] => 0.3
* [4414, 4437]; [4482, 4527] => 0.0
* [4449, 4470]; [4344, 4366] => 0.3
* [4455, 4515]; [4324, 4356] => 0.1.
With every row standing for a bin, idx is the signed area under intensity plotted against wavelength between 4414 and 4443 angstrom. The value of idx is 24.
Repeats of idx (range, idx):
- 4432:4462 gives 27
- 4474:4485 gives 10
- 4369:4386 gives 15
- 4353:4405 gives 49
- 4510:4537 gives 25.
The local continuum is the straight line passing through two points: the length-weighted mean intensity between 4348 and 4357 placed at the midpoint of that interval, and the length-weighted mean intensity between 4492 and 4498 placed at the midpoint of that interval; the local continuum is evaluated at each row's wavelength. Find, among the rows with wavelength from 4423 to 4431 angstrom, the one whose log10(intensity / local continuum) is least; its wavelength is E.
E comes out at 4430.0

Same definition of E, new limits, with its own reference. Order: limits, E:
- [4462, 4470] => 4466.0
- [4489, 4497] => 4490.0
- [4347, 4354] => 4353.5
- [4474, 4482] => 4481.0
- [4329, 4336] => 4335.5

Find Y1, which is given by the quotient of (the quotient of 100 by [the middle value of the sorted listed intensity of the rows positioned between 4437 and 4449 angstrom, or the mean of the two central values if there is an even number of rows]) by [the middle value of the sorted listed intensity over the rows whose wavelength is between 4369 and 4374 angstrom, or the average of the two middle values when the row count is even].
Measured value 131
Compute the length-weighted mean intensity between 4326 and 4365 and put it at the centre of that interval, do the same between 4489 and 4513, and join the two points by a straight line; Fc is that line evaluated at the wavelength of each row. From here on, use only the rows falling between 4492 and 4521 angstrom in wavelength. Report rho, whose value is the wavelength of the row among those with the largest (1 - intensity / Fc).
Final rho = 4509.5 angstrom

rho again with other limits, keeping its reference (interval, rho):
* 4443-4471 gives 4443.5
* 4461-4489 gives 4488.5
